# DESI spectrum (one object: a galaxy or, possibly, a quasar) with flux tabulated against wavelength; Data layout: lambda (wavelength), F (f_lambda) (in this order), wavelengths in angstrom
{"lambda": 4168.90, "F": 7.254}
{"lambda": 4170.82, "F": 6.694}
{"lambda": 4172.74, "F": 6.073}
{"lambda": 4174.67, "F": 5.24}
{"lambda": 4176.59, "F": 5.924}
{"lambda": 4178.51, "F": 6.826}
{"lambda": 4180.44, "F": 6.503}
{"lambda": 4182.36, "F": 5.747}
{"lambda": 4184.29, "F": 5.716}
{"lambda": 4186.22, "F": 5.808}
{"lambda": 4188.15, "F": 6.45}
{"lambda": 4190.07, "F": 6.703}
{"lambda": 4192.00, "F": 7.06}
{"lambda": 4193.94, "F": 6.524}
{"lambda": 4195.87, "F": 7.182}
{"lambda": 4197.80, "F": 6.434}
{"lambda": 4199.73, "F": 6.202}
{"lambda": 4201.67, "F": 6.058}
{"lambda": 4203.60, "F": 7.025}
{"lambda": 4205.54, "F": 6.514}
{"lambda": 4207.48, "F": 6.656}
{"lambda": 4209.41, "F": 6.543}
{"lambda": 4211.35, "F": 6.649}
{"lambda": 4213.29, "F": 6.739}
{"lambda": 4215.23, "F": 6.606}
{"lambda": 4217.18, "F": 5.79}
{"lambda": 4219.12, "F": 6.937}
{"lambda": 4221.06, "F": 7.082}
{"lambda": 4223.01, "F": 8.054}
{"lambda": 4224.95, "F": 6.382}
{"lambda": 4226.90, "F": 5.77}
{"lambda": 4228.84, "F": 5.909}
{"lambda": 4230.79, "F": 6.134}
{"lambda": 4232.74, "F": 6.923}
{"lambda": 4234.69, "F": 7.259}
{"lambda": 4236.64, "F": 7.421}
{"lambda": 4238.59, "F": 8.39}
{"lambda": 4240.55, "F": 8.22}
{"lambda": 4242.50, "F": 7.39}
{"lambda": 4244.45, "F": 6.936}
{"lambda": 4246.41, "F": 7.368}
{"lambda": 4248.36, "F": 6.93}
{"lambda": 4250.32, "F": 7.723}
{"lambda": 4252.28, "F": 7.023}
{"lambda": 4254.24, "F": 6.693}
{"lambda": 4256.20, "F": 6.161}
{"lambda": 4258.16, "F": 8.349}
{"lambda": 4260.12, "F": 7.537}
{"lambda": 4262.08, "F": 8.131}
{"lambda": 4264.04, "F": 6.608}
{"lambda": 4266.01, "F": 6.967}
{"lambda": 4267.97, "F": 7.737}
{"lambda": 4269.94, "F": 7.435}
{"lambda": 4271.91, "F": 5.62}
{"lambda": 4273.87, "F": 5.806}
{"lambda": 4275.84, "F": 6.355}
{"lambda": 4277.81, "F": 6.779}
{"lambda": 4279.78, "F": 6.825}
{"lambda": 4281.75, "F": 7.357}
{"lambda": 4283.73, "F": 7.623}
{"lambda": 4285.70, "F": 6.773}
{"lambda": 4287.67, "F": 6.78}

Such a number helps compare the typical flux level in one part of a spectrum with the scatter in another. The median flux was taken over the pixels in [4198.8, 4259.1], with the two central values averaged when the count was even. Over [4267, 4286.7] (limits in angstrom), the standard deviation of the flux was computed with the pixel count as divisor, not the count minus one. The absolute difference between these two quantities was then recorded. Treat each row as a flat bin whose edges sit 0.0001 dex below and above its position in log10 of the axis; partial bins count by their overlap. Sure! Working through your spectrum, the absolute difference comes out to 6.2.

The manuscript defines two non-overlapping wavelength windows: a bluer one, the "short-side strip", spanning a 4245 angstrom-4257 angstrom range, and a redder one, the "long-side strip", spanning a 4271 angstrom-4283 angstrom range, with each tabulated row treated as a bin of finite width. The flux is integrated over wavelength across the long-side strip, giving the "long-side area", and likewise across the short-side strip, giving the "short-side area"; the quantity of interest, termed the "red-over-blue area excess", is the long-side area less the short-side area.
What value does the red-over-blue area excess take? -6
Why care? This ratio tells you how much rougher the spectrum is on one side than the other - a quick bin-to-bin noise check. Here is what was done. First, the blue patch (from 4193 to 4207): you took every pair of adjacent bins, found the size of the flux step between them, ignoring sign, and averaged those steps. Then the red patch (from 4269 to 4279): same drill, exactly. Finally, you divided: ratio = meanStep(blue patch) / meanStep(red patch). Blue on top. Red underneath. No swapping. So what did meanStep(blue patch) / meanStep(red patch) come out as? 0.73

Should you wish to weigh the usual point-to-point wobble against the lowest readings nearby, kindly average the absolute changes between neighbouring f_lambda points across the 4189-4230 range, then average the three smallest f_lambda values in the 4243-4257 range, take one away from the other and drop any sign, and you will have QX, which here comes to 6.08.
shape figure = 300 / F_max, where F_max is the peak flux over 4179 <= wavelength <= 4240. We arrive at 35.8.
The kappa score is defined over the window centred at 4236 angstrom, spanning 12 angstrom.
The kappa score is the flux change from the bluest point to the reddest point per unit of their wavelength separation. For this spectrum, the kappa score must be 0.21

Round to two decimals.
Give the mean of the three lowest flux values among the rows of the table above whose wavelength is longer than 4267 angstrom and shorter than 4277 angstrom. 5.93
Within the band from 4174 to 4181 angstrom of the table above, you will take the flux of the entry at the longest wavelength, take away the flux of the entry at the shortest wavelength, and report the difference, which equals 1.3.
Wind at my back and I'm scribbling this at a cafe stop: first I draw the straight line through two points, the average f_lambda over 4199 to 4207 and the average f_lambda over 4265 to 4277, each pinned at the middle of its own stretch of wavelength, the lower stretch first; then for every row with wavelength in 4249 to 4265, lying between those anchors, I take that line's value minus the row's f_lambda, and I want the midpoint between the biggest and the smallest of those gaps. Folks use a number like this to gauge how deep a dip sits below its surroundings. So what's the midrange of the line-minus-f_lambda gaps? -0.64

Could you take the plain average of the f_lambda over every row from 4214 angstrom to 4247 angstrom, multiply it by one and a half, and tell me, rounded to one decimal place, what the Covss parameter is 10.5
